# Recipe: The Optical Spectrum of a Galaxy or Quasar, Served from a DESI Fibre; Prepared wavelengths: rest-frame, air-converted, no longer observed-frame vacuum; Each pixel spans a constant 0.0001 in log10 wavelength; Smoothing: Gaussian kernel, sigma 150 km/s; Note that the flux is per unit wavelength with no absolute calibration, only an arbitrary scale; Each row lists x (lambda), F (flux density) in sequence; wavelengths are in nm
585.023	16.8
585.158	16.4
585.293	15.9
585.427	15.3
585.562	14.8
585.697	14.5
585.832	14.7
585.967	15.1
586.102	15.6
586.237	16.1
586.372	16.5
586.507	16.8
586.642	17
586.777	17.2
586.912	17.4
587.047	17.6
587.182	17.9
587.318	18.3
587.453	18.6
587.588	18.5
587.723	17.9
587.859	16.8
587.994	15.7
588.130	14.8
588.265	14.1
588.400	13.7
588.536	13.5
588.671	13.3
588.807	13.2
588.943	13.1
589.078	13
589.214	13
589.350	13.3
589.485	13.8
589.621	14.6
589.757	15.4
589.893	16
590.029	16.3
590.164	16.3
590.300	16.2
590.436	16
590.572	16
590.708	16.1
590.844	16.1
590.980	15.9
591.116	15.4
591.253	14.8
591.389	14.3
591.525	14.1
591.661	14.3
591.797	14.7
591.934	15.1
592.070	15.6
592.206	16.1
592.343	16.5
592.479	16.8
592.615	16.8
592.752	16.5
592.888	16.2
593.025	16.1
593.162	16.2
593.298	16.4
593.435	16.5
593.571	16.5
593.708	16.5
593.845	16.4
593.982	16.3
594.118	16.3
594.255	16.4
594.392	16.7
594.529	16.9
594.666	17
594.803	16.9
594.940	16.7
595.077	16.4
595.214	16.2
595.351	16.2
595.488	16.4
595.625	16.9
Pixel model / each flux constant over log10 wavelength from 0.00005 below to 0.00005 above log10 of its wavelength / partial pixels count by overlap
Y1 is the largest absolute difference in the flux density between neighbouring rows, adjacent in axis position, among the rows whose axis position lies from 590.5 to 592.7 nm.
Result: 0.60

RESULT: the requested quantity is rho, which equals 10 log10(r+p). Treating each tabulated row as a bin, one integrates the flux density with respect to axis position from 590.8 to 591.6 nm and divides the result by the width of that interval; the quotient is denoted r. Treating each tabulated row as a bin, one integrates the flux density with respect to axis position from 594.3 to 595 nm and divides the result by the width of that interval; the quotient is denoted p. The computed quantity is 15.0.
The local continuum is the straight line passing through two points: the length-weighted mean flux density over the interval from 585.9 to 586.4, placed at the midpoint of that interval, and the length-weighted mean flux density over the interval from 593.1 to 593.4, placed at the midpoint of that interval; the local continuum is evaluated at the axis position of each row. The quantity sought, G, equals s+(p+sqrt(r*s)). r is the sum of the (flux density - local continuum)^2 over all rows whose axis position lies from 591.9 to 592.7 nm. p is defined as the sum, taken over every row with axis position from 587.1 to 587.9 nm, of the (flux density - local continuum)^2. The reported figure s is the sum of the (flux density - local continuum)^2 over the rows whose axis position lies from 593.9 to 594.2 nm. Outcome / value 29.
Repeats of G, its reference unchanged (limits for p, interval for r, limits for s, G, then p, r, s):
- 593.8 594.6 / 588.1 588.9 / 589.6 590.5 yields 12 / 0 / 31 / 2.6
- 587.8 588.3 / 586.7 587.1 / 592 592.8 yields 9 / 5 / 7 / 1.1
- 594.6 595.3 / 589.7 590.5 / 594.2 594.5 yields 1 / 1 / 1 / 0.1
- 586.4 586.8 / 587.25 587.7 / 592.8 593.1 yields 5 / 4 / 20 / 0.1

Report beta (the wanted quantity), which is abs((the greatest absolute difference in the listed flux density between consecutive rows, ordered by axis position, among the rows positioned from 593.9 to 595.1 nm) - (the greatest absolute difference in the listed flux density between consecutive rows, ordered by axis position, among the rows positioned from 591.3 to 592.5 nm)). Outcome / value 0.20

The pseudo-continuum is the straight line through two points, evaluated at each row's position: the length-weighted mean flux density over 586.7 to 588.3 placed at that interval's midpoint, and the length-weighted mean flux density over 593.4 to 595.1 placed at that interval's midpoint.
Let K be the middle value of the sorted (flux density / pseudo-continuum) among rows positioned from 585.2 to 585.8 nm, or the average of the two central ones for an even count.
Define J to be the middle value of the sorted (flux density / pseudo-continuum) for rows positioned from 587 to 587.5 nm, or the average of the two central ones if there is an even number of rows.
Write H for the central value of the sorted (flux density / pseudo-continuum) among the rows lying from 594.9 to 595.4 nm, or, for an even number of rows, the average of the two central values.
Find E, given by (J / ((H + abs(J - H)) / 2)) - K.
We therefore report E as 1.13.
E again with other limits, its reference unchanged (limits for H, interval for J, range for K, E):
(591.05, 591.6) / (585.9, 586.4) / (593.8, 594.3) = 1.02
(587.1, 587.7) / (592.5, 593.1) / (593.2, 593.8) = 0.68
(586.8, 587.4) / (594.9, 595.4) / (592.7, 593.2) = 0.86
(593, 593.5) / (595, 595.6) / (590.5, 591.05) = 1.05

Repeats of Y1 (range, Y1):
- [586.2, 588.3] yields 1.10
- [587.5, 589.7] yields 1.10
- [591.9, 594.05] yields 0.50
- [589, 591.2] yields 0.80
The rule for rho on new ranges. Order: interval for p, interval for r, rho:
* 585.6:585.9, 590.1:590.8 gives 14.9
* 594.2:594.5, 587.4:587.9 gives 15.4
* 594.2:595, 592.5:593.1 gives 15.2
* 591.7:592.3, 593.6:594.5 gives 15.0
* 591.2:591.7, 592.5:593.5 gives 14.9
